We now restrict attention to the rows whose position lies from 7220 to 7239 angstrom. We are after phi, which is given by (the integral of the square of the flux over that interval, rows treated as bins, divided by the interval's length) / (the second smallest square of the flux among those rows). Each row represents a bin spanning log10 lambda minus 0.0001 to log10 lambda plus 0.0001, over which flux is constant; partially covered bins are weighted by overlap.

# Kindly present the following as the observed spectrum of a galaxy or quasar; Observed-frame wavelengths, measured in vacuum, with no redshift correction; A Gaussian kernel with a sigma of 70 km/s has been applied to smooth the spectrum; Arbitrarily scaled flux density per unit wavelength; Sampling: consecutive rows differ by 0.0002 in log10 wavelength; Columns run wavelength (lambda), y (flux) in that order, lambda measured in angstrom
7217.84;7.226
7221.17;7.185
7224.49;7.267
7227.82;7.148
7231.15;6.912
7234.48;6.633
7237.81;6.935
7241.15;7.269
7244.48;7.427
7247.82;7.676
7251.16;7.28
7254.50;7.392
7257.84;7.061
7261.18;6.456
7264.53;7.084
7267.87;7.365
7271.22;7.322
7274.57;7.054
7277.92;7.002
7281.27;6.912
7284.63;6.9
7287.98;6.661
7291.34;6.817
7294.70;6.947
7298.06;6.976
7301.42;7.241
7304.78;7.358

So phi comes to 1.030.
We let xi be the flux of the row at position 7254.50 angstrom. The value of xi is 7.392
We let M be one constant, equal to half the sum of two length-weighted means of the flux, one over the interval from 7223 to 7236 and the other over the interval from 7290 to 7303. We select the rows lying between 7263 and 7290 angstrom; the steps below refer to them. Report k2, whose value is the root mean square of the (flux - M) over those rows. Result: 0.22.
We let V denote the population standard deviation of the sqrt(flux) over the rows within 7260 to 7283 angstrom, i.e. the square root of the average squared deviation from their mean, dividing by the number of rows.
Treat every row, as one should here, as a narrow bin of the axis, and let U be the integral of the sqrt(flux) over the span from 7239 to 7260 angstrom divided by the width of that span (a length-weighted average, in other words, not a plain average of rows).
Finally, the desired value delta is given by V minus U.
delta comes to -2.65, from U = 2.705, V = 0.053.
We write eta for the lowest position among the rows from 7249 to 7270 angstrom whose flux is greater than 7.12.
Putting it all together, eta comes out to 7251.16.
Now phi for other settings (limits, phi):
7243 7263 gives 1.046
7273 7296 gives 1.024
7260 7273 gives 1.001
